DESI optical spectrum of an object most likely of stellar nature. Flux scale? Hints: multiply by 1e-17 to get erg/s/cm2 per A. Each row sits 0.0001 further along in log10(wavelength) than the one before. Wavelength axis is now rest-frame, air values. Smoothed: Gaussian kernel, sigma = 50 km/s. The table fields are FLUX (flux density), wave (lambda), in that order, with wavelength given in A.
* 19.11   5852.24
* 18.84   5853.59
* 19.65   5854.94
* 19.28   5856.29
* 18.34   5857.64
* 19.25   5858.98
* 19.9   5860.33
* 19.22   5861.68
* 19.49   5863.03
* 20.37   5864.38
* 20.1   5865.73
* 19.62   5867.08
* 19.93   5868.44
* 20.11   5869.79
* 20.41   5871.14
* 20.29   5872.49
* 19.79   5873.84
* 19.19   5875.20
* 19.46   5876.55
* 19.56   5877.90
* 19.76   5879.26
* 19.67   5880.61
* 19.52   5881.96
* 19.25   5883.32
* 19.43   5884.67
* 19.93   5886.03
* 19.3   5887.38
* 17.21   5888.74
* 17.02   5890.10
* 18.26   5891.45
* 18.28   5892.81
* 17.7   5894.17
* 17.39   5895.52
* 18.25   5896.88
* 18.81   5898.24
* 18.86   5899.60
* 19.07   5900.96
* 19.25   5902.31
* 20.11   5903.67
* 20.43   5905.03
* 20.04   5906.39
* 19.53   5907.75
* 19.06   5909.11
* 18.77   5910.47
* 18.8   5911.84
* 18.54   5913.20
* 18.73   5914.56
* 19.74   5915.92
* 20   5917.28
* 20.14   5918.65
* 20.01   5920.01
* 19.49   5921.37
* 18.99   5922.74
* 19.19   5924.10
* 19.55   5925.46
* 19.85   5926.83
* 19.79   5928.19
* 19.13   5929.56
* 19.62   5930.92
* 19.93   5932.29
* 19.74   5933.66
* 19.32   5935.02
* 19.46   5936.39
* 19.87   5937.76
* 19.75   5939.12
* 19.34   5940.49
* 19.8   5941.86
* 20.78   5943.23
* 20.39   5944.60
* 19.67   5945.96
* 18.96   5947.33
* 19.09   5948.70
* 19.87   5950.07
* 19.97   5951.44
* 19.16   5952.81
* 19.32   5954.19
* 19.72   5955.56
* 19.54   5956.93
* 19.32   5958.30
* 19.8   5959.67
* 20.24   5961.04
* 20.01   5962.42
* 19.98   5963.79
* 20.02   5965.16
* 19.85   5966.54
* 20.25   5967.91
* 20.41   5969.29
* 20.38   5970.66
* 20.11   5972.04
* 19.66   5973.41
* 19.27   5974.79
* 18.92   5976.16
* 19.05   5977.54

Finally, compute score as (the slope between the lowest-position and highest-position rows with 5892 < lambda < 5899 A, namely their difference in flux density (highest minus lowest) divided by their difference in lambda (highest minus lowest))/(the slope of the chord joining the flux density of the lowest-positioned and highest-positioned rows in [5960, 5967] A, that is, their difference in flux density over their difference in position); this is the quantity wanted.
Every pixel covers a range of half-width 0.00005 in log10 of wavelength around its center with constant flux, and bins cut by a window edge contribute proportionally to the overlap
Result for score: -1.38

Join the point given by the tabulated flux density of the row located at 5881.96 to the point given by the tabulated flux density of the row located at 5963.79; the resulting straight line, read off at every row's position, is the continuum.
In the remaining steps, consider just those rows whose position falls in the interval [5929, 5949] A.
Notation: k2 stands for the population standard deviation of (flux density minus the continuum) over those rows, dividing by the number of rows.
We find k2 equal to 0.47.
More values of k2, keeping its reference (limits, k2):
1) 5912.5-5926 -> 0.53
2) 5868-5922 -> 0.87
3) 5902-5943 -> 0.47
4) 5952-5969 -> 0.33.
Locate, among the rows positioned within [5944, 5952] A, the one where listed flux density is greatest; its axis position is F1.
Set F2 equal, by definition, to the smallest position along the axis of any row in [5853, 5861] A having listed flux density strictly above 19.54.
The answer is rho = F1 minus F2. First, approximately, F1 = 5944.60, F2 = 5854.94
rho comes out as 89.7 A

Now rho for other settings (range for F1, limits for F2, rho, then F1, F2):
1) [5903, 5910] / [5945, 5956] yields -40.9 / 5905.03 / 5945.96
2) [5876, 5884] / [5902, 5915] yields -24.4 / 5879.26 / 5903.67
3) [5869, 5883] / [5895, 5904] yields -32.5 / 5871.14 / 5903.67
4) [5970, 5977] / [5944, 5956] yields 26.1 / 5970.66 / 5944.60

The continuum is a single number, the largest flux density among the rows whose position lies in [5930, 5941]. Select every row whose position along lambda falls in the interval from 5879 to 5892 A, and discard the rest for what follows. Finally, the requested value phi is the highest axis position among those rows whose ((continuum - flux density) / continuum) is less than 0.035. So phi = 5887.38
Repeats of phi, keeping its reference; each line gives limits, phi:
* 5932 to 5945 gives 5944.60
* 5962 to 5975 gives 5974.79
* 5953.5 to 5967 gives 5966.54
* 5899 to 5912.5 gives 5907.75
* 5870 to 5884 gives 5883.32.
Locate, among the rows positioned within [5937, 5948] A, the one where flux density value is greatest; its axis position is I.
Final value 5943.23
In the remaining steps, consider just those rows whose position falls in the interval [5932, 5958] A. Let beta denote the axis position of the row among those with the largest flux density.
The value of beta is 5943.23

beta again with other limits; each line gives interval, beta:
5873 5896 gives 5886.03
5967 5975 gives 5969.29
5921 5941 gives 5932.29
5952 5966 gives 5961.04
